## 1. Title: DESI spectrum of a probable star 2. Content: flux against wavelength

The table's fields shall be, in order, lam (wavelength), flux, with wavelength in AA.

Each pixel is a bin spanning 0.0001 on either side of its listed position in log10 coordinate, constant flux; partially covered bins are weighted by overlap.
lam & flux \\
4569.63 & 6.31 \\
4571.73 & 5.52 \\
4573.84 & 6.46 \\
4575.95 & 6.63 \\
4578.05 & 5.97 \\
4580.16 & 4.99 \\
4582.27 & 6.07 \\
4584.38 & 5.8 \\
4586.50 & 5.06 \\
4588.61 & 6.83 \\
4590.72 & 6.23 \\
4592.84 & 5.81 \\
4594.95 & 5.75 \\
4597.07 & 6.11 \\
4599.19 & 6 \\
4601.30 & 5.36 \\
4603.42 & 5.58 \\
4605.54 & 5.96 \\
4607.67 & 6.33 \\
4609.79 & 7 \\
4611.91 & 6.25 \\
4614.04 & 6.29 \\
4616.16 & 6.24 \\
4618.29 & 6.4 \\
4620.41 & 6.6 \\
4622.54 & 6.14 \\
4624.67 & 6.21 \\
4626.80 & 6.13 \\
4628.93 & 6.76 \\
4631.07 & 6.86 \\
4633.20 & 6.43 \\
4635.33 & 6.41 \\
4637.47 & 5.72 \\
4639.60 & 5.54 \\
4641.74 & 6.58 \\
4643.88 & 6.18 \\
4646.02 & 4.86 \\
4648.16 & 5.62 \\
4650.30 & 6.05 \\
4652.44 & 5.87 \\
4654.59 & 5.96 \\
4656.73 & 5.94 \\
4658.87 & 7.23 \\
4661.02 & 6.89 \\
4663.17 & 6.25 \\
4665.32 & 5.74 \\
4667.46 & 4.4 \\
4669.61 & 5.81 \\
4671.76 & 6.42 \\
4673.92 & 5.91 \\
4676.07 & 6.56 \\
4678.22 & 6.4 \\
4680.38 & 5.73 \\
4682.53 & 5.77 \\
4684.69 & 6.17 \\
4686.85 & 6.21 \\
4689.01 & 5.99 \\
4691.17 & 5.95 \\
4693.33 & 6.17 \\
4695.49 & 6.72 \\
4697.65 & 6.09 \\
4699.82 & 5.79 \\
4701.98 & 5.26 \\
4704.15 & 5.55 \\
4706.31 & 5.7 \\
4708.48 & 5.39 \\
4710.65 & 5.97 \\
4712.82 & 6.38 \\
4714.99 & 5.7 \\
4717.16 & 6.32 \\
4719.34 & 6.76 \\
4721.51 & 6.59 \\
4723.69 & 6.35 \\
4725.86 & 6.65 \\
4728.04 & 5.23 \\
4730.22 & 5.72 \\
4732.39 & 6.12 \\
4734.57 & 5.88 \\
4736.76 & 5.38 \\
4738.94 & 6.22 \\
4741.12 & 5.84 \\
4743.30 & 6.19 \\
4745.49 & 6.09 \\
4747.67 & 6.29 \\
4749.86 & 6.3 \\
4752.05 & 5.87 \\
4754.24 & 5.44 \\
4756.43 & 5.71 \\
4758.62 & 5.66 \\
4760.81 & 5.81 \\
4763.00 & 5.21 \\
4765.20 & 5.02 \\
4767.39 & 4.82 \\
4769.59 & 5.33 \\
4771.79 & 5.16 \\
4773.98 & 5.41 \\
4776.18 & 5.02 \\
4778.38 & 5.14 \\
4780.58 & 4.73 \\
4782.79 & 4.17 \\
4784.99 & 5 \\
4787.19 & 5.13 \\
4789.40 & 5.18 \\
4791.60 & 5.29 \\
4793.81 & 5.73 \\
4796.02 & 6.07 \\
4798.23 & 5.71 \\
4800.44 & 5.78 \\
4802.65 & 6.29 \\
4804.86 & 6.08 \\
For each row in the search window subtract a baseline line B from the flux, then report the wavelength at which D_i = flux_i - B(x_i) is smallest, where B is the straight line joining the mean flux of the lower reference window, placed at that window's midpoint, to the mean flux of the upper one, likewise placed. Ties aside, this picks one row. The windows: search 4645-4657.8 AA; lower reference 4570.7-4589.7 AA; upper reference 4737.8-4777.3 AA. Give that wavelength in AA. 4646.02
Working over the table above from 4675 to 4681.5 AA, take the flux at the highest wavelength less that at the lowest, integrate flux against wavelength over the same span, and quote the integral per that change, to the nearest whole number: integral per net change -49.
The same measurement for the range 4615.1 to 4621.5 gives 114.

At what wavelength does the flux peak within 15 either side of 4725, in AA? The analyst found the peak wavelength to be 4719.34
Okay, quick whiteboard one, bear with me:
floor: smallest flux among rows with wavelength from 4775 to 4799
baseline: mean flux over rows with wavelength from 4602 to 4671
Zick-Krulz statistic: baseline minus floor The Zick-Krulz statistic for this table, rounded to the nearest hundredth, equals 1.96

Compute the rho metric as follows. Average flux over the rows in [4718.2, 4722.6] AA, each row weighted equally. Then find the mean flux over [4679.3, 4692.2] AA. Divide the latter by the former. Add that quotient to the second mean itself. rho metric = 6.86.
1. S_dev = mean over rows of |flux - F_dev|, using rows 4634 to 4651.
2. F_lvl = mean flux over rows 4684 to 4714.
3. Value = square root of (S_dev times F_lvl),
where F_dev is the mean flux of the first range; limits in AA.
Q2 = 1.61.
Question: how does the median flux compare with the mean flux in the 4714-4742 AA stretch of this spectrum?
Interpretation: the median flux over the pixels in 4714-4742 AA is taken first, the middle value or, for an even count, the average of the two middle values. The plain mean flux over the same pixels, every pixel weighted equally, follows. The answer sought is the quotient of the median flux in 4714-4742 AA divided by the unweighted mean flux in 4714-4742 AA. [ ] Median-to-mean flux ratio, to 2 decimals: 1.01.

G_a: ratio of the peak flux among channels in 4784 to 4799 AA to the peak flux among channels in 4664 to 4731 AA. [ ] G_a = 0.90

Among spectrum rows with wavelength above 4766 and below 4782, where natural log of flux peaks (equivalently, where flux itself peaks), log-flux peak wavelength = 4773.98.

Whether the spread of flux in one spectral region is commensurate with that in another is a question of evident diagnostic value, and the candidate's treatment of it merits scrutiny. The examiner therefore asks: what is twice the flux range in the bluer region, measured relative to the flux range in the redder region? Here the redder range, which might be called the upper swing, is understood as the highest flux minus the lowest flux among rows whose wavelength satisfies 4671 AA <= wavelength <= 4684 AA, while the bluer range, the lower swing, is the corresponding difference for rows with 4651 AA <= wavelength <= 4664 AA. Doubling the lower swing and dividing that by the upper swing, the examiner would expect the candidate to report 3.3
